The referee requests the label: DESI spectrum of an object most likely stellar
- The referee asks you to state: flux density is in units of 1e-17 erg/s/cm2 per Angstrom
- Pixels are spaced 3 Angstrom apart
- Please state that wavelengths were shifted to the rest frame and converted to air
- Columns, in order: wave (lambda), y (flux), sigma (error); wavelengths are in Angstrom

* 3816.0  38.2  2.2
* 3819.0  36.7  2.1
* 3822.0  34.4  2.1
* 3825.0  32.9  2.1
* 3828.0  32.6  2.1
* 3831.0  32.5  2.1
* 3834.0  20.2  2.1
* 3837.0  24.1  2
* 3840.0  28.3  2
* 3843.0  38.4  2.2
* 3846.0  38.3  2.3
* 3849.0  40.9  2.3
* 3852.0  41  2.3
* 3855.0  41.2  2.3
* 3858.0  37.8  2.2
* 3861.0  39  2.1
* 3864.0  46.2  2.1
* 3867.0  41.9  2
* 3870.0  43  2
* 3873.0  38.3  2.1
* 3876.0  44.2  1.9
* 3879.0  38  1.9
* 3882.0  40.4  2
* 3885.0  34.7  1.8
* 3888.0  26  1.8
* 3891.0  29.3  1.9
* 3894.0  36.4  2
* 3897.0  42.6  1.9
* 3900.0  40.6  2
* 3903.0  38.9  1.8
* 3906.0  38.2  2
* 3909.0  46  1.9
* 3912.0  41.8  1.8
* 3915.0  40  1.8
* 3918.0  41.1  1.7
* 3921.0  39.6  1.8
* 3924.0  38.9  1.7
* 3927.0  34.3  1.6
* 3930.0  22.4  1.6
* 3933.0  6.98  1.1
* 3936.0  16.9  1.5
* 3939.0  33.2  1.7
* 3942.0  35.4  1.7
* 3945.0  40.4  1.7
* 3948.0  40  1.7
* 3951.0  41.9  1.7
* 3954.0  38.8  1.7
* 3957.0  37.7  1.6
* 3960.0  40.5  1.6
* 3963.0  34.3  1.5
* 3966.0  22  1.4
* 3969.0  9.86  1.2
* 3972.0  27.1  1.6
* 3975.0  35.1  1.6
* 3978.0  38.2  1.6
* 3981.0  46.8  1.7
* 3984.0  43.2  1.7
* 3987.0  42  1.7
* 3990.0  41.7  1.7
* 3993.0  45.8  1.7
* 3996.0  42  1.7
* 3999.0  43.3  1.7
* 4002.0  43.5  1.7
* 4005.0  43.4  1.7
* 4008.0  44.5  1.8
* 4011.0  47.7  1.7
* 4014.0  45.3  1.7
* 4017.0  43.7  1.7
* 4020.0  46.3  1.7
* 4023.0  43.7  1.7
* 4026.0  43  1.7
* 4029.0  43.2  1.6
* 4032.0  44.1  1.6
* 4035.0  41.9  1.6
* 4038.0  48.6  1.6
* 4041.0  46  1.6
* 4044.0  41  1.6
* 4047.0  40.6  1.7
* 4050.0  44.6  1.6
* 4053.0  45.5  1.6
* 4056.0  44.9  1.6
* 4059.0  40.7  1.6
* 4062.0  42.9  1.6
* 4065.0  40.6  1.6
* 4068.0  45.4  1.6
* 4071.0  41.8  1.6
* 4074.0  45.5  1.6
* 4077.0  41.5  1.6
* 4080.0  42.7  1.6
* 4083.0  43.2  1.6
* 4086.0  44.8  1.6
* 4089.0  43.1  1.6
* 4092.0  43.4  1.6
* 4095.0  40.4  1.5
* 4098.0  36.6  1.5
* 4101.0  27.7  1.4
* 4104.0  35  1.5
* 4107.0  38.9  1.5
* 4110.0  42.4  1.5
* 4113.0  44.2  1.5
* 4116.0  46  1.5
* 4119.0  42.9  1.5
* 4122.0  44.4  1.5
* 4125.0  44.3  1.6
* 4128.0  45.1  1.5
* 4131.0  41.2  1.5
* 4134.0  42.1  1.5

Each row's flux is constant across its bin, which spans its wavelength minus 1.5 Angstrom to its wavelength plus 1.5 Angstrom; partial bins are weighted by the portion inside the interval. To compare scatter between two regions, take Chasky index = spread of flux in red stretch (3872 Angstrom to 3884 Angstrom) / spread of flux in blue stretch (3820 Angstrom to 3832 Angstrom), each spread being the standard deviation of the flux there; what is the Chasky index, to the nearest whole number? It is 3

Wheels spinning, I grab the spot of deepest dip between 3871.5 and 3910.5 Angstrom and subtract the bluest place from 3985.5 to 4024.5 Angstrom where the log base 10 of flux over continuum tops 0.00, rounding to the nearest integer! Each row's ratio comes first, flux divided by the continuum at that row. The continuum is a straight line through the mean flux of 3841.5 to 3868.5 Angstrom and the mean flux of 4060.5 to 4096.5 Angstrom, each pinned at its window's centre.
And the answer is -99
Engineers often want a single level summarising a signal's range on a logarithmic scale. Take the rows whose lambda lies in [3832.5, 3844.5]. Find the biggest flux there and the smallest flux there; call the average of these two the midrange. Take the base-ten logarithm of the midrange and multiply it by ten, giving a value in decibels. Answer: 14.7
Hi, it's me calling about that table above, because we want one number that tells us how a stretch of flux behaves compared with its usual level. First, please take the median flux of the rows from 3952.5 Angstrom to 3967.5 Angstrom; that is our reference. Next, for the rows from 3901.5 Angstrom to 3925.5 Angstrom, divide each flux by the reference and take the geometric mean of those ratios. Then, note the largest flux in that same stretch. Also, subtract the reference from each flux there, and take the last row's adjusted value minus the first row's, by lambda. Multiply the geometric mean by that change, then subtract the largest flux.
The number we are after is -46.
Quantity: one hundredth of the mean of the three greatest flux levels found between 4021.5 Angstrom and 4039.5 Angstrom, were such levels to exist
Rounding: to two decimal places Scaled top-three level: 0.45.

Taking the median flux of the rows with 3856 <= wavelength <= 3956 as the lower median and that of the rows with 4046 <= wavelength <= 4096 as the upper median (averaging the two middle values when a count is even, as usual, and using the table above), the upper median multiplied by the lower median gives 1677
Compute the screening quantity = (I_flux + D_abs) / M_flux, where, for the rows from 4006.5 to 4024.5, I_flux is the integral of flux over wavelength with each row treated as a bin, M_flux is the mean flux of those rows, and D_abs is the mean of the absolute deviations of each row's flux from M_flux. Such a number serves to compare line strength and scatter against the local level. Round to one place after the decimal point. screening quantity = 18.0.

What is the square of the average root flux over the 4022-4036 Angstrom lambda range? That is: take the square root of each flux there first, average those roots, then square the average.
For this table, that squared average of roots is 43.2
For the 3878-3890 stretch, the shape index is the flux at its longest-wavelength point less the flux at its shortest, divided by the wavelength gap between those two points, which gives -1.3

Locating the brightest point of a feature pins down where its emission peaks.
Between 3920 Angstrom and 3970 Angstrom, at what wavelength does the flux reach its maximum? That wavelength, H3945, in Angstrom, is 3951.0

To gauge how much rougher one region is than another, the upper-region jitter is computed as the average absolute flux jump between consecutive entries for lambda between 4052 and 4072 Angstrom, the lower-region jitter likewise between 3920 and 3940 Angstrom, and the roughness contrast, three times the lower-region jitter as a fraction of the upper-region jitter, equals 10.0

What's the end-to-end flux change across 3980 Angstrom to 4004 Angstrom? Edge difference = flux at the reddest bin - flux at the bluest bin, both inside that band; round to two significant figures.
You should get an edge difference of -3.3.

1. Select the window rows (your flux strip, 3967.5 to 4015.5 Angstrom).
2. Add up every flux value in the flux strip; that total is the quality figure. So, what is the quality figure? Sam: 639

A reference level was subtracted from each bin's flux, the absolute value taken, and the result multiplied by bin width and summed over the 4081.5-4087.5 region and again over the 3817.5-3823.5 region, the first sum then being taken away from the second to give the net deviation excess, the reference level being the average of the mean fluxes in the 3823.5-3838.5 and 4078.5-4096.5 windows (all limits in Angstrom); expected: -43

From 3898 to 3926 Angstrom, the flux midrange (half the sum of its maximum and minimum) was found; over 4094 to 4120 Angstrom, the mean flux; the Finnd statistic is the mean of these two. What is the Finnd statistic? 40.7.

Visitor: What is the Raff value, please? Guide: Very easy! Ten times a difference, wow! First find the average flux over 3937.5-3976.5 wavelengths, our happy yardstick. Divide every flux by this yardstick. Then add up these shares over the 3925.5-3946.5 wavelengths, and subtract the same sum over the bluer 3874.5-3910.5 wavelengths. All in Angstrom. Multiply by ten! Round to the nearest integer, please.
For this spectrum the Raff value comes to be -79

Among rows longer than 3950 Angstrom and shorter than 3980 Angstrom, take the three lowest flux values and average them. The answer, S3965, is 19.7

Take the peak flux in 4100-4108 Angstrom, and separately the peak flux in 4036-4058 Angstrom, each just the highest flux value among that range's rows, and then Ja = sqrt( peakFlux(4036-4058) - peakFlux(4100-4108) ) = 3.11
